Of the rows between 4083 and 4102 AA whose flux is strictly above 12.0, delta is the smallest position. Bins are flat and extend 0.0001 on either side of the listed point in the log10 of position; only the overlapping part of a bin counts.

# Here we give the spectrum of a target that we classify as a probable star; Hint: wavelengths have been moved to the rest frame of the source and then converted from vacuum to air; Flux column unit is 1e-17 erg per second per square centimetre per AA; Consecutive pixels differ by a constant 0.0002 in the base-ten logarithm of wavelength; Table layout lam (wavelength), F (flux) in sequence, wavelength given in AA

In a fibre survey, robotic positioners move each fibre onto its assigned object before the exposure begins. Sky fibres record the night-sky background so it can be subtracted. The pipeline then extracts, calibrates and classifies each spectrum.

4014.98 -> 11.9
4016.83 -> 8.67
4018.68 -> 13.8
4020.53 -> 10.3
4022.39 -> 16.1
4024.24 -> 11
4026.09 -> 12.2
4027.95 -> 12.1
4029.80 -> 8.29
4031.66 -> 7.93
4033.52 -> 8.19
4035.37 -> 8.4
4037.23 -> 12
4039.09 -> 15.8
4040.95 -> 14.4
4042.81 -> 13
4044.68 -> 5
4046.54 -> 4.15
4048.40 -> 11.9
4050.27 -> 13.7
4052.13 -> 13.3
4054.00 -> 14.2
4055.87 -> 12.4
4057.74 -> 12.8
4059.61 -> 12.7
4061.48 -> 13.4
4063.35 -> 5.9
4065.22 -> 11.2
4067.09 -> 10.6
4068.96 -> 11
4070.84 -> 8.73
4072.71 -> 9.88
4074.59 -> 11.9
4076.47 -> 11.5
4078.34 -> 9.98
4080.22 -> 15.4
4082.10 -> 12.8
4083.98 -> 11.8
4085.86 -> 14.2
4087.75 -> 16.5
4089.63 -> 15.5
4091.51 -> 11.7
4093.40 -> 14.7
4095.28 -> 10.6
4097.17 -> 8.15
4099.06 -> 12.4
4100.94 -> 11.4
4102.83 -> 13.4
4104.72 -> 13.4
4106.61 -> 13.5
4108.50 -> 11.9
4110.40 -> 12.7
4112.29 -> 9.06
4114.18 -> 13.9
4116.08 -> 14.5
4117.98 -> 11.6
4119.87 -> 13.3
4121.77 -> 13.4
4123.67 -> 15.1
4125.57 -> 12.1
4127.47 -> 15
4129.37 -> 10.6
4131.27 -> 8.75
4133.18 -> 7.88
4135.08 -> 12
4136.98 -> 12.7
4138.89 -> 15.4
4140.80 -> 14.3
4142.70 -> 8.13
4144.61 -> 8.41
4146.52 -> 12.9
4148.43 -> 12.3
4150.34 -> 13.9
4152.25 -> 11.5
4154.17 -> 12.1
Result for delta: 4085.86 AA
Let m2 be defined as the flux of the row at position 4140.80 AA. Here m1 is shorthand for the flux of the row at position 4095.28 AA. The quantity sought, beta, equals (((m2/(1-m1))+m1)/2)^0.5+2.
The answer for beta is 4.13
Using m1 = 10.6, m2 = 14.3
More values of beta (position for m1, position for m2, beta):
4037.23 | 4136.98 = 4.33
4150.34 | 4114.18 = 4.53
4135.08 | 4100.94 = 4.34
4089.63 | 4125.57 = 4.71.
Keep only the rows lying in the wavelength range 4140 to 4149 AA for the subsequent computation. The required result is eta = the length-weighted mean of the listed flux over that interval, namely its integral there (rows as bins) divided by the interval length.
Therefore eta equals 11.1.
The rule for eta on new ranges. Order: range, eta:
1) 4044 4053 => 9.7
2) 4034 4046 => 11.1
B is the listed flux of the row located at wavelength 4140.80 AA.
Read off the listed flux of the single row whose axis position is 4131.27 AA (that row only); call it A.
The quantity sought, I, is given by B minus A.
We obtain 6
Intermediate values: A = 8.75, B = 14.3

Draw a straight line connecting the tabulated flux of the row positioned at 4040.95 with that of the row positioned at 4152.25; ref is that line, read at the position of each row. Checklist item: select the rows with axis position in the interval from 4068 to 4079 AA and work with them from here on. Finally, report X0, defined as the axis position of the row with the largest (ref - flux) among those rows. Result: 4070.84 AA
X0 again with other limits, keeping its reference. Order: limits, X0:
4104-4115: 4112.29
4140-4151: 4142.70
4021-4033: 4031.66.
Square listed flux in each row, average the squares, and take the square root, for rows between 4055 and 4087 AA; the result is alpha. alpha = 11.7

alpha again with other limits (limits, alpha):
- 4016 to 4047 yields 11.2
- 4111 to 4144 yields 12.5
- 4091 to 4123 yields 12.5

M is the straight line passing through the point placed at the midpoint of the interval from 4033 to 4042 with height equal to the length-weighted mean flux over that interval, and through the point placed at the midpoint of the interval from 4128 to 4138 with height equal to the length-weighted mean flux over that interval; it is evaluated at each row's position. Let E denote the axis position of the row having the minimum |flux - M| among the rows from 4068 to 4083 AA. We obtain 4076.47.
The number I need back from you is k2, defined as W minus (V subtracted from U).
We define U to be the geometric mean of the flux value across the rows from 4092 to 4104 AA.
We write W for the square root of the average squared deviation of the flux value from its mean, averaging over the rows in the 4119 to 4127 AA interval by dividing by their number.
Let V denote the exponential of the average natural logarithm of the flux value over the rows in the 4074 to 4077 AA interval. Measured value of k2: 1.2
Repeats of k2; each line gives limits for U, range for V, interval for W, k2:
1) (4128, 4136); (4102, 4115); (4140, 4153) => 5.1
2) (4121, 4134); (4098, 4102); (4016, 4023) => 3.3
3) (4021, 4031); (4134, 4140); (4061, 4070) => 4.1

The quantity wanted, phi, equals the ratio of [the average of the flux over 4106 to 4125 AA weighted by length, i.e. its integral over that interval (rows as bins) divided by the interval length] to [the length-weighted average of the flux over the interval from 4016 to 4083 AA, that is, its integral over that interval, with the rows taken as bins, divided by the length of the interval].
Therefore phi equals 1.14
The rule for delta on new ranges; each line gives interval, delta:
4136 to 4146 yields 4136.98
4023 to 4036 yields 4026.09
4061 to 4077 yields 4061.48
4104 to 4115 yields 4104.72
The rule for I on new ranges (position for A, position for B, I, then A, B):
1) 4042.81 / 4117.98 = -1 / 13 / 11.6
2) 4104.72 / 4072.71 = -4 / 13.4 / 9.88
